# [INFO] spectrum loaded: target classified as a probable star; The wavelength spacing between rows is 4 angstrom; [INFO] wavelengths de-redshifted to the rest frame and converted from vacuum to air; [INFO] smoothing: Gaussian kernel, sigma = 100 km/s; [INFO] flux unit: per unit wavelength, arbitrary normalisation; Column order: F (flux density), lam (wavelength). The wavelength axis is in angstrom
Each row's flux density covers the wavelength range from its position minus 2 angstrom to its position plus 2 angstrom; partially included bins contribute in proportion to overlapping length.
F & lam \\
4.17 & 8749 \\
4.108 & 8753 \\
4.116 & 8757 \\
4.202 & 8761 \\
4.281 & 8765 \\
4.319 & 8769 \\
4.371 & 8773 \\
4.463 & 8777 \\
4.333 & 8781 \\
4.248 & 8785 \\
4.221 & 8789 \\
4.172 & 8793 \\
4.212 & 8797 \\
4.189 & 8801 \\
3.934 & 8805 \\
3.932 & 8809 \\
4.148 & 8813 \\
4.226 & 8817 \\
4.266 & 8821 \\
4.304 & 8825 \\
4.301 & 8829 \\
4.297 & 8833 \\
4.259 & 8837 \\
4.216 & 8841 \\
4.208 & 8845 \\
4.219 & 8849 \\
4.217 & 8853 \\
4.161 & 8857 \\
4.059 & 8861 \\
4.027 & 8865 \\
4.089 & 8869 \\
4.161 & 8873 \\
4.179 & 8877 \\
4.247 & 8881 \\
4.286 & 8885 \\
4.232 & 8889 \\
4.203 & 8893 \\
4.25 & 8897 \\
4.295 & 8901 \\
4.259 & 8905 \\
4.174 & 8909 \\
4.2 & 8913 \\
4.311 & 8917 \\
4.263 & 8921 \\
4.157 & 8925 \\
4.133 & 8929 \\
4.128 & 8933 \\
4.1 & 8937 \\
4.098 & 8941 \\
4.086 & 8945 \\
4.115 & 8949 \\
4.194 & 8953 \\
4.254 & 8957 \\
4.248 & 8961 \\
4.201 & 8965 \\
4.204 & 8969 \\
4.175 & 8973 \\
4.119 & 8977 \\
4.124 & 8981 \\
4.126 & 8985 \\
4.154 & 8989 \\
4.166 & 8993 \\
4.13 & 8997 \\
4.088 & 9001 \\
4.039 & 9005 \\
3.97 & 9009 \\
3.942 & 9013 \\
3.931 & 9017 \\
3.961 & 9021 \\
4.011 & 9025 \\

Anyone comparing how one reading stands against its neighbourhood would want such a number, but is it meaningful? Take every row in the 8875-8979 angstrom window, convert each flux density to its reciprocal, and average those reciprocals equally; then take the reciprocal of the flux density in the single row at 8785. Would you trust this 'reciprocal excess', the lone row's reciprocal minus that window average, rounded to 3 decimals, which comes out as -0.003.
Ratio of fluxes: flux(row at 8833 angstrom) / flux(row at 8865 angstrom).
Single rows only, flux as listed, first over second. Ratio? 1.07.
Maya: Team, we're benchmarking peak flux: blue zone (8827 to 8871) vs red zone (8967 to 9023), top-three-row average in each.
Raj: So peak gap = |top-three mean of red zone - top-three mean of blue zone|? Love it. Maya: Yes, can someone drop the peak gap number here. 0.10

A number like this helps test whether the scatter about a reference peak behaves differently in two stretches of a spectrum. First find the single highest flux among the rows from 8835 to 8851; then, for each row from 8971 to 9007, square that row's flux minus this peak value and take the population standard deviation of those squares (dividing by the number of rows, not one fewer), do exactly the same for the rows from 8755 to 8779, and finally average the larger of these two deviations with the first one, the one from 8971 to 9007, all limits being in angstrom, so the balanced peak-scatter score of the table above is 0.013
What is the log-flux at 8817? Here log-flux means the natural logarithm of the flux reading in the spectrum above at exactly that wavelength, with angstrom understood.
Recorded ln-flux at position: 1.44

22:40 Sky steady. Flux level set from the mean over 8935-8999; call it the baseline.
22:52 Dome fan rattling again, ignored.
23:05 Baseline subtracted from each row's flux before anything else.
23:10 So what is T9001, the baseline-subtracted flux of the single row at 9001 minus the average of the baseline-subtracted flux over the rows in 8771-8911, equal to -0.12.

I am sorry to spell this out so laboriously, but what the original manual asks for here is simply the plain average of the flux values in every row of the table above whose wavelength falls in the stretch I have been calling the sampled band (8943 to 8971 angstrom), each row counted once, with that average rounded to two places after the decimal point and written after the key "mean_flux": 4.19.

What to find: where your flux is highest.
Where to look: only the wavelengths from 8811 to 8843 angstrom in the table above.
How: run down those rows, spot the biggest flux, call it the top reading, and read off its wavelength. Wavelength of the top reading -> 8825 angstrom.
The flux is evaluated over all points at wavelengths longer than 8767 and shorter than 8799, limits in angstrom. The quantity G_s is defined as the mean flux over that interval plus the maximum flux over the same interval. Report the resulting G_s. 8.76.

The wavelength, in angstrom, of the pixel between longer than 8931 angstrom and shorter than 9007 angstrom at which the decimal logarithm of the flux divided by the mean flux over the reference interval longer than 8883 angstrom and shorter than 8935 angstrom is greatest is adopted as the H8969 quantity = 8957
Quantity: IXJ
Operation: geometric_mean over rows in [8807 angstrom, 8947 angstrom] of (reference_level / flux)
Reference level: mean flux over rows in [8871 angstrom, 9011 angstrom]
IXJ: 1.00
